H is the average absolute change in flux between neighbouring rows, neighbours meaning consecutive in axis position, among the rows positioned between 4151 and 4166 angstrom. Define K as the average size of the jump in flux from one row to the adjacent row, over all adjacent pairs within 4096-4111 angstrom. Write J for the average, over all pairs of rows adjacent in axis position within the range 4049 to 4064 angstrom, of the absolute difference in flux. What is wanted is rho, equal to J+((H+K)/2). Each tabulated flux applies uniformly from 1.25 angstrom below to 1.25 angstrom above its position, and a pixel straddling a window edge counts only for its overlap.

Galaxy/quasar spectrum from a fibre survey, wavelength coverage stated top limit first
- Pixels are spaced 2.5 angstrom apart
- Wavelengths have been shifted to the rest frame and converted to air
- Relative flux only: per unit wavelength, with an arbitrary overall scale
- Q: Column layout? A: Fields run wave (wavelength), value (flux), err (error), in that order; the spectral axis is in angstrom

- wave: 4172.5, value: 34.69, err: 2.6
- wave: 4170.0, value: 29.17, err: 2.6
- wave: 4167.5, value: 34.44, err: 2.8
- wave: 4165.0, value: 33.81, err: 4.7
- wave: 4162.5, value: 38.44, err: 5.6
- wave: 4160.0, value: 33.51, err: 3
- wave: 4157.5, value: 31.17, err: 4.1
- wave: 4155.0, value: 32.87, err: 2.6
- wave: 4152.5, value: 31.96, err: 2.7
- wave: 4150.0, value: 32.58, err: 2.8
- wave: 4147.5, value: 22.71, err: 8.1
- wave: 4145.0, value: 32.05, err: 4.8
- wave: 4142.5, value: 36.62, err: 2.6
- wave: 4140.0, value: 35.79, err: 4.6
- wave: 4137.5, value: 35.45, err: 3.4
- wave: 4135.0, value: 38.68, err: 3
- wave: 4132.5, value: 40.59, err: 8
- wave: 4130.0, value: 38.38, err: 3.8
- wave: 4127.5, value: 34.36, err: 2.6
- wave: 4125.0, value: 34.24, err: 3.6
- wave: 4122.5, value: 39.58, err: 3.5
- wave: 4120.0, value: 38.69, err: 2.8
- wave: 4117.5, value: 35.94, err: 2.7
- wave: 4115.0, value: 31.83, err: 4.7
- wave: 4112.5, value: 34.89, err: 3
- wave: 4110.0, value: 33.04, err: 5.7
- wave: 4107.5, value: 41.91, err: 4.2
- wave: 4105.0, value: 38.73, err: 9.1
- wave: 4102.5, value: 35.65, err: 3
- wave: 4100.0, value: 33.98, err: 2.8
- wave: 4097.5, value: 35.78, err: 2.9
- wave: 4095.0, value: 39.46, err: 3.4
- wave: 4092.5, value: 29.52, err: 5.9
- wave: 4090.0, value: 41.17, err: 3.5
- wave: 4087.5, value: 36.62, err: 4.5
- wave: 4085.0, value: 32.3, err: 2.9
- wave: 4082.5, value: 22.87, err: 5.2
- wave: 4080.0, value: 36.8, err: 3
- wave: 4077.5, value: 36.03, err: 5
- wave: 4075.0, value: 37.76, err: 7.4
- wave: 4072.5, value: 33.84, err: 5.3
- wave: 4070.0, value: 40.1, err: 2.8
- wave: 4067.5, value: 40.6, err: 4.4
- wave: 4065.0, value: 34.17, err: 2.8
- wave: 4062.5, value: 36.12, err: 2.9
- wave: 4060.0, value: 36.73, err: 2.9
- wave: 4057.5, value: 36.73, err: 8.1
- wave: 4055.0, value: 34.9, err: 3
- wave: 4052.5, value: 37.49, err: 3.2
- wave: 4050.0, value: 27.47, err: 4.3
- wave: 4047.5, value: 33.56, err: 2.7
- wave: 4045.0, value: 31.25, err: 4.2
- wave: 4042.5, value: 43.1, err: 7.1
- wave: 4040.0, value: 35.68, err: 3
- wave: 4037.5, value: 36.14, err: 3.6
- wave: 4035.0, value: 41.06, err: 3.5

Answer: 6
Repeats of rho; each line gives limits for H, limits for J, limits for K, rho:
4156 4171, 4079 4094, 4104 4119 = 13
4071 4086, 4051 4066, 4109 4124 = 6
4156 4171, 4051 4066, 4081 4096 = 7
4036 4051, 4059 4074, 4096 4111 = 8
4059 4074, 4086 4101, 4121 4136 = 9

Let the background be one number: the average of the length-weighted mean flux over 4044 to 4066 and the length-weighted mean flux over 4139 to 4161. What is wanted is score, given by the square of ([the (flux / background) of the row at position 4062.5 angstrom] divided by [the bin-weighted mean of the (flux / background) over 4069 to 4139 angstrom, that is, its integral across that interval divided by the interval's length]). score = 1.01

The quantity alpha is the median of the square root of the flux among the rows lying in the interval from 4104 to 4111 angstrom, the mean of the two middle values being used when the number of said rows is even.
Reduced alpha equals 6.22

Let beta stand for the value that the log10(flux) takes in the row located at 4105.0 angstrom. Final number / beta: 1.59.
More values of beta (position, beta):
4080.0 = 1.57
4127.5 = 1.54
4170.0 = 1.46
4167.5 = 1.54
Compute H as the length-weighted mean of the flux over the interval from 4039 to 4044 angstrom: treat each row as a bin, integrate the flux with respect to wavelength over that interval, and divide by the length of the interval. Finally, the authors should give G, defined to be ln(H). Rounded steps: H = 39.2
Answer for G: 3.67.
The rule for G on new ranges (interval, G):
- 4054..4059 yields 3.58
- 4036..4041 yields 3.59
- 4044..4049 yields 3.47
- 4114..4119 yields 3.53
